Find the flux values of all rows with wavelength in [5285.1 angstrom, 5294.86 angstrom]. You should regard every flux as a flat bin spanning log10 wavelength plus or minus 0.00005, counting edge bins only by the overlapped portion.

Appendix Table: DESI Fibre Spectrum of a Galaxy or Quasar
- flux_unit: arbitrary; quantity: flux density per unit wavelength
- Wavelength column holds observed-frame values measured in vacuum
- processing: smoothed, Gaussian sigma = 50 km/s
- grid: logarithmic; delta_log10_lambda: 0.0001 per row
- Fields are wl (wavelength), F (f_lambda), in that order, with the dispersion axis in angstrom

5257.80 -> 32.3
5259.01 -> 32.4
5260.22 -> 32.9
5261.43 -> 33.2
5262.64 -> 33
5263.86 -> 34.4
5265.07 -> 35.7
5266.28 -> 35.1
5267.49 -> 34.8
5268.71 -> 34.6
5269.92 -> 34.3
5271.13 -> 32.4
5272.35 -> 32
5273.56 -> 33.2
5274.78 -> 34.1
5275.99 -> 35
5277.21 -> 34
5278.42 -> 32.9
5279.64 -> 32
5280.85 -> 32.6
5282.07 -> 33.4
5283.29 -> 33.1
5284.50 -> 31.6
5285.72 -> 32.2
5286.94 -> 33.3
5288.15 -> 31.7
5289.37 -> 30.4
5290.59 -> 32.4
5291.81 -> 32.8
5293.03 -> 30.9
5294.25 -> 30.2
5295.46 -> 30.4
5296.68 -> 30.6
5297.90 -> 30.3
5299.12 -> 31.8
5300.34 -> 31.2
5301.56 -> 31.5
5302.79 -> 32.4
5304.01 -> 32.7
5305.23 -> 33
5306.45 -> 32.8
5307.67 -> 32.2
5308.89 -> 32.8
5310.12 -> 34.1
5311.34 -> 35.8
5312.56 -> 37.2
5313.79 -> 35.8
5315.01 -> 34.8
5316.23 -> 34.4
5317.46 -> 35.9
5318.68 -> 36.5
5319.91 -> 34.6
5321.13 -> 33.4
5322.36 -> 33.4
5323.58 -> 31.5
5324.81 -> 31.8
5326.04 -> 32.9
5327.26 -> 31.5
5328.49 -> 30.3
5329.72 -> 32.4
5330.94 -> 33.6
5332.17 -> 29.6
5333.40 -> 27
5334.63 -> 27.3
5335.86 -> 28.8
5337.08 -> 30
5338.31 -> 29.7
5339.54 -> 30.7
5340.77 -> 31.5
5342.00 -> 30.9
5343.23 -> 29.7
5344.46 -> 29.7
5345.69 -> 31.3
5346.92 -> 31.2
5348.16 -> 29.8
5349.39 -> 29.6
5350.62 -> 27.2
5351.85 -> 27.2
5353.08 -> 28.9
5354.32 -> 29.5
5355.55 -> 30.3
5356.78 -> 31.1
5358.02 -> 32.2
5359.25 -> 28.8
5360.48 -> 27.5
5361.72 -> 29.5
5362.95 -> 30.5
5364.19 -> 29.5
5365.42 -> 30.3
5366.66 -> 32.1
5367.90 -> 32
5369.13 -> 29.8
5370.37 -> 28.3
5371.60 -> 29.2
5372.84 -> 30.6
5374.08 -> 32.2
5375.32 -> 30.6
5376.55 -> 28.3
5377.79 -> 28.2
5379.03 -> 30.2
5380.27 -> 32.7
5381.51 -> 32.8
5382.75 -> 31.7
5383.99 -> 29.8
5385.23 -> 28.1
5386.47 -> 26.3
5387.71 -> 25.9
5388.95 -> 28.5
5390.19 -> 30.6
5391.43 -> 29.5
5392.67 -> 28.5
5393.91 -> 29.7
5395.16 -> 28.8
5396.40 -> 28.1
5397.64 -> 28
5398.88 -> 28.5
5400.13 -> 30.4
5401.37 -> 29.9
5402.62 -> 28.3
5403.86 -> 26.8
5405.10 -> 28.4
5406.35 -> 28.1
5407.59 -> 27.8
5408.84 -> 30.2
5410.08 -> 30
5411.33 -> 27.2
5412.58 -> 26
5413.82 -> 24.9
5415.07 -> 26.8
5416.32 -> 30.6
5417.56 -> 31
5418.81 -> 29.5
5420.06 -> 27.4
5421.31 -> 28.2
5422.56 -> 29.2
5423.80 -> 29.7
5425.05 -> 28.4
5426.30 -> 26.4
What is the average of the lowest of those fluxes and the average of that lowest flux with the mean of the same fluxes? 30.6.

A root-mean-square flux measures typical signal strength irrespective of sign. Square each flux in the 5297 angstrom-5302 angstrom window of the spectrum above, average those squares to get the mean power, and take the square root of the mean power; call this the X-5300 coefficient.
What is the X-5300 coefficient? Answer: 31.2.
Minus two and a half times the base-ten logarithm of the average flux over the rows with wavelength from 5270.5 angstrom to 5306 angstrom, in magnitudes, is -3.77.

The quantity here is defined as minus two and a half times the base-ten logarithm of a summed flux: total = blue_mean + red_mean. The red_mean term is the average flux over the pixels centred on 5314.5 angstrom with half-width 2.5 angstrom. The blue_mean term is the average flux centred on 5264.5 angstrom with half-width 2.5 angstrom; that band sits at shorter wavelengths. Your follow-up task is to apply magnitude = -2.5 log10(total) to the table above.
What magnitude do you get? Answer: -4.61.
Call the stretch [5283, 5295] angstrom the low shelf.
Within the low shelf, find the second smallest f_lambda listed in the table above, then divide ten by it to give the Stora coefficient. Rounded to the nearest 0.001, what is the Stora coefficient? 0.329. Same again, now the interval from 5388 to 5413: 0.373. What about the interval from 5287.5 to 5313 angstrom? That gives 0.330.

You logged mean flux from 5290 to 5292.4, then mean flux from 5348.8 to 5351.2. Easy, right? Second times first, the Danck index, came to 926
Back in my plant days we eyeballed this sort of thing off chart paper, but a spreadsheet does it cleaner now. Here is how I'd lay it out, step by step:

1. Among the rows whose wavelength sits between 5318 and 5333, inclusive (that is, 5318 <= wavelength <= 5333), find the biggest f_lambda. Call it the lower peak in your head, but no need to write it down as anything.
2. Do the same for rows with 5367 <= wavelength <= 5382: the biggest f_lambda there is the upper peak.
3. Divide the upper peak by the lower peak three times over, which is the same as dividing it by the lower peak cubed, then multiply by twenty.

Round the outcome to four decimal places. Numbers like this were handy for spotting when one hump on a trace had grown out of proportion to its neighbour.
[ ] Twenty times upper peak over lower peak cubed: 0.0135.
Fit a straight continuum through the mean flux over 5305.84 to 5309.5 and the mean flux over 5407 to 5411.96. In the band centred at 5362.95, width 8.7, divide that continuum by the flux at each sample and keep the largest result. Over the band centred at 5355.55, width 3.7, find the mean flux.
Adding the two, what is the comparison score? 31.4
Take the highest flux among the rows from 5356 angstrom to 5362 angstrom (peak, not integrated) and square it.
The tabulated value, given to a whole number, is 1037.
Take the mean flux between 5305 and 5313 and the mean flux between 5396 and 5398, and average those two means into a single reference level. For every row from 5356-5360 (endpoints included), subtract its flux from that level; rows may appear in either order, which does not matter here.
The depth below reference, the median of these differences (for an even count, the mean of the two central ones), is -0.1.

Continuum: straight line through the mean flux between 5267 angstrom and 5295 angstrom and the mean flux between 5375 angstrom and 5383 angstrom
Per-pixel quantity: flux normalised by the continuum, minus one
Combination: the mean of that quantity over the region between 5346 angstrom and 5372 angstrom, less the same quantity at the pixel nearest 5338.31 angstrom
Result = 0.02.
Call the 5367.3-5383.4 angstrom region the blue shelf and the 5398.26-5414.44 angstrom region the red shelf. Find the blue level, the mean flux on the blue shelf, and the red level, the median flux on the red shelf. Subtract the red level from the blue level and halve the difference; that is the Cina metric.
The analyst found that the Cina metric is 1.1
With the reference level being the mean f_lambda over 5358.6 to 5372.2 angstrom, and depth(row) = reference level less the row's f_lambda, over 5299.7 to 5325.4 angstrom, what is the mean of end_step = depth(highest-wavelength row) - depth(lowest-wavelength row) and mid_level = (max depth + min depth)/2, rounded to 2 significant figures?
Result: -2.5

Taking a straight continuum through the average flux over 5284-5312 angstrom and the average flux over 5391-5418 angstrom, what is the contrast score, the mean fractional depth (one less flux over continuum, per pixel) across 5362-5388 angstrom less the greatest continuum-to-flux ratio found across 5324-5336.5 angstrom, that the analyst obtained -1.16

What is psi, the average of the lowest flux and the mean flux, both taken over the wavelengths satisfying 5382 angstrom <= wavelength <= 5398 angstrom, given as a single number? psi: 27.3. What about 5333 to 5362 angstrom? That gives 28.3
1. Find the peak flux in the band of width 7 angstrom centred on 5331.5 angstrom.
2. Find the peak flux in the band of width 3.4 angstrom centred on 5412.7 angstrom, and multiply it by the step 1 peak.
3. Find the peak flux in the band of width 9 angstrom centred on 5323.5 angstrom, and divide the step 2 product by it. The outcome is 26.4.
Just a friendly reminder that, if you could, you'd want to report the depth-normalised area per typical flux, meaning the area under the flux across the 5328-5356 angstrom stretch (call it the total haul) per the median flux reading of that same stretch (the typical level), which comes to 28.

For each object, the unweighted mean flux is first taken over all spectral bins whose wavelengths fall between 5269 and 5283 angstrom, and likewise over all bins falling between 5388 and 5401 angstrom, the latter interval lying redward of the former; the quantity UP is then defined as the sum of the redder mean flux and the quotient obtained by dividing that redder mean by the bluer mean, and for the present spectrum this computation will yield 29.9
